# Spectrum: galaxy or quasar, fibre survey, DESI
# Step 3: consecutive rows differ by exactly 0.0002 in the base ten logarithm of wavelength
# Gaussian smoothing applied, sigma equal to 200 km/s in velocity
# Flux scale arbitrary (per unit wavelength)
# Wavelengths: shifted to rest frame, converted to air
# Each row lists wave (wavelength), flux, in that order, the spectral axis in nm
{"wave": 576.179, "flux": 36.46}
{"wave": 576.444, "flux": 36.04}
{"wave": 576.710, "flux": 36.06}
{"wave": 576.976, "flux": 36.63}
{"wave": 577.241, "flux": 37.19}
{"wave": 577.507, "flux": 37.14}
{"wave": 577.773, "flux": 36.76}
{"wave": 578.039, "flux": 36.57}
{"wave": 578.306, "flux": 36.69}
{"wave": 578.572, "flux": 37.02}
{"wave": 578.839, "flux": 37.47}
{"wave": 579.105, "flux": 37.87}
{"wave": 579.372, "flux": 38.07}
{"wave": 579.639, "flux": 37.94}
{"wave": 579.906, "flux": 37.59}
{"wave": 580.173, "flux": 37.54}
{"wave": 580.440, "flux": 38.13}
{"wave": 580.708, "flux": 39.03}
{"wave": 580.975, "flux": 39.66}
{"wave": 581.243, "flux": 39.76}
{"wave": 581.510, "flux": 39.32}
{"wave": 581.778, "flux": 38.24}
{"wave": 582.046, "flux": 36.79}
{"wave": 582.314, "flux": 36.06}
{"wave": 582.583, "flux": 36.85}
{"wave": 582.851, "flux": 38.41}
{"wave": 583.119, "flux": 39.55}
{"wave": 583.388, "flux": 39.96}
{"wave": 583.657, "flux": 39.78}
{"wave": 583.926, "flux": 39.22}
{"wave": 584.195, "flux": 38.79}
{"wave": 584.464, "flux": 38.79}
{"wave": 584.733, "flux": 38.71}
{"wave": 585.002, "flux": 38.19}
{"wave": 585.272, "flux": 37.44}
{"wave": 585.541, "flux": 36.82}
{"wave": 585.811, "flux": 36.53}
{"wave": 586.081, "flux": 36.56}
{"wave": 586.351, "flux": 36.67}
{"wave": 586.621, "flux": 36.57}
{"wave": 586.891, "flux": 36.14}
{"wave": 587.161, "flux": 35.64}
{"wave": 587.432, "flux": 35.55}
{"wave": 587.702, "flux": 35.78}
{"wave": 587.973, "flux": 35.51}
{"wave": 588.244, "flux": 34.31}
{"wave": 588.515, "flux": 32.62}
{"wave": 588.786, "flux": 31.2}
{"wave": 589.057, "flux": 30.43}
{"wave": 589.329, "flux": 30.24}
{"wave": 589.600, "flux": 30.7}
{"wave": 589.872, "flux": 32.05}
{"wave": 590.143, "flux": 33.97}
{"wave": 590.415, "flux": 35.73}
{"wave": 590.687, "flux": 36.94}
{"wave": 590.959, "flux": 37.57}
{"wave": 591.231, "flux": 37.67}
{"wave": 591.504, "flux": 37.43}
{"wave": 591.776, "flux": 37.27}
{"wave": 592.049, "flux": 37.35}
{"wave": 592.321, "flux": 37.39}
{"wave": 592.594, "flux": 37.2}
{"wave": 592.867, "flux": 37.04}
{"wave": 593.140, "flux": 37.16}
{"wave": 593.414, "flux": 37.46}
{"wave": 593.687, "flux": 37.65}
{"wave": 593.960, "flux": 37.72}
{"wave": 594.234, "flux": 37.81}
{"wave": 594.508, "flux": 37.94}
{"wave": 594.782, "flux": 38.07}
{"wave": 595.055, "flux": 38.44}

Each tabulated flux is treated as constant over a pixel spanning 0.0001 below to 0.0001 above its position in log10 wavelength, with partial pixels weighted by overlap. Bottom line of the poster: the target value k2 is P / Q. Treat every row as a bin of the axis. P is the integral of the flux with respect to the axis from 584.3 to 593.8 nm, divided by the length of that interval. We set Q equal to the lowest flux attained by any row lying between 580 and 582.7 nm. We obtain 0.99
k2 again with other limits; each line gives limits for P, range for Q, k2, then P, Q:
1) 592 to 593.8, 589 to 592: 1.23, 37.3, 30.24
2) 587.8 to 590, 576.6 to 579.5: 0.89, 32.2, 36.06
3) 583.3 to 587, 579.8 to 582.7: 1.05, 37.9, 36.06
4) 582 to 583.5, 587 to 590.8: 1.26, 38.0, 30.24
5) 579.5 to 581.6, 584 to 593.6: 1.28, 38.6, 30.24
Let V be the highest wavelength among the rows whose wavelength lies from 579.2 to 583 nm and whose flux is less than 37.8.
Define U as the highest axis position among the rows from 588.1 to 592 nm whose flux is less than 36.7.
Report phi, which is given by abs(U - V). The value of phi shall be 7.83 nm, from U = 590.415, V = 582.583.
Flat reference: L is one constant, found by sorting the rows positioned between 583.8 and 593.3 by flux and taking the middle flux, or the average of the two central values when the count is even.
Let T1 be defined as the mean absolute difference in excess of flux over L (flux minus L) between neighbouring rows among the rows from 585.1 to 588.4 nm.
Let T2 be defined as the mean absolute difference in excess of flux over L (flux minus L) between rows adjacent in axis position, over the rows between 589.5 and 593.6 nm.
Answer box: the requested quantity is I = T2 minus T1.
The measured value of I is 0.24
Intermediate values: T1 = 0.4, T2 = 0.59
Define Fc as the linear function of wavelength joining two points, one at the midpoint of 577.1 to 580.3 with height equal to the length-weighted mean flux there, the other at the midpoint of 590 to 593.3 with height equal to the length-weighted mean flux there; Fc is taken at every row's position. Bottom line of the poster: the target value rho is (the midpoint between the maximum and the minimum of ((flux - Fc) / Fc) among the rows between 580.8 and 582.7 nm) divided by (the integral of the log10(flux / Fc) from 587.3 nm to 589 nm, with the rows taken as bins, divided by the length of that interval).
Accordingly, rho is -0.5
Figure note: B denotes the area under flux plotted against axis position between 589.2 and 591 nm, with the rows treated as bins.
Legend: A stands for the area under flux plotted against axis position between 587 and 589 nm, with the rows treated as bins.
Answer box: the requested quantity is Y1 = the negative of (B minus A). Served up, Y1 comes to 8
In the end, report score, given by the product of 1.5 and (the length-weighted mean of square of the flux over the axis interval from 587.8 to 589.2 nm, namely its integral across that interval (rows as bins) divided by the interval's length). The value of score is 1626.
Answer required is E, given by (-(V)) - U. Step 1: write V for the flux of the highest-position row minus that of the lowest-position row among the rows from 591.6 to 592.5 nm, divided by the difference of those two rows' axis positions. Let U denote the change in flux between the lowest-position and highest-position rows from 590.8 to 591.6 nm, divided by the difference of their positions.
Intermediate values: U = -0.3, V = 0.2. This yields 0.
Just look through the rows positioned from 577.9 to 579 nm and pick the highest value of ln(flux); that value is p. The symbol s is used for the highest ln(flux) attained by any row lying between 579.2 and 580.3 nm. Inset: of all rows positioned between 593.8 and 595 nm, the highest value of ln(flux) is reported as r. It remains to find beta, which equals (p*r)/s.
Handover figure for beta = 3.62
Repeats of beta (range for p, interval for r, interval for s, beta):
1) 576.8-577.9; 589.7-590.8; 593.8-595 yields 3.59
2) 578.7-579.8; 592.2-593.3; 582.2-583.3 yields 3.58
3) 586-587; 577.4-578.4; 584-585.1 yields 3.56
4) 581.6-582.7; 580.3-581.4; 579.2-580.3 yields 3.69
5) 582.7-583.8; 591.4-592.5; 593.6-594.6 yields 3.67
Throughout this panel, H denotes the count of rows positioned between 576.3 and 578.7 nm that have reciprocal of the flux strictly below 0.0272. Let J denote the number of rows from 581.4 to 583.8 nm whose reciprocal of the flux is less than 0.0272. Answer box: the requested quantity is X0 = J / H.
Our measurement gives 2.7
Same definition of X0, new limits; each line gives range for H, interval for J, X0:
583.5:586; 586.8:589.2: 0.0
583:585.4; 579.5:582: 1.0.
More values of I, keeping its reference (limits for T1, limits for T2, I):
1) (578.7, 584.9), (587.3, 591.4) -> 0.39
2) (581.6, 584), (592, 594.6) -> -0.71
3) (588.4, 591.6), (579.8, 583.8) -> -0.20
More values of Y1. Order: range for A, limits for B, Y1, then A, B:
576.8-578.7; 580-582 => -7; 70.0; 77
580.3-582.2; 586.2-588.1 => 5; 73.5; 68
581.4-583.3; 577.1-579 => 2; 72.0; 70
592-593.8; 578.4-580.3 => -4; 67.2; 71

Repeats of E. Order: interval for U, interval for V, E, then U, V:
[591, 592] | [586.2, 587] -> 2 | -0.7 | -1.0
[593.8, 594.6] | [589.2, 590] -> -4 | 0.4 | 3.3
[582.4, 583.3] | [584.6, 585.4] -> -3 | 5.0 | -2.4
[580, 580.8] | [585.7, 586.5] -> -3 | 2.8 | 0.3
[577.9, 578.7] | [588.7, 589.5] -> 1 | 0.8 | -1.8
